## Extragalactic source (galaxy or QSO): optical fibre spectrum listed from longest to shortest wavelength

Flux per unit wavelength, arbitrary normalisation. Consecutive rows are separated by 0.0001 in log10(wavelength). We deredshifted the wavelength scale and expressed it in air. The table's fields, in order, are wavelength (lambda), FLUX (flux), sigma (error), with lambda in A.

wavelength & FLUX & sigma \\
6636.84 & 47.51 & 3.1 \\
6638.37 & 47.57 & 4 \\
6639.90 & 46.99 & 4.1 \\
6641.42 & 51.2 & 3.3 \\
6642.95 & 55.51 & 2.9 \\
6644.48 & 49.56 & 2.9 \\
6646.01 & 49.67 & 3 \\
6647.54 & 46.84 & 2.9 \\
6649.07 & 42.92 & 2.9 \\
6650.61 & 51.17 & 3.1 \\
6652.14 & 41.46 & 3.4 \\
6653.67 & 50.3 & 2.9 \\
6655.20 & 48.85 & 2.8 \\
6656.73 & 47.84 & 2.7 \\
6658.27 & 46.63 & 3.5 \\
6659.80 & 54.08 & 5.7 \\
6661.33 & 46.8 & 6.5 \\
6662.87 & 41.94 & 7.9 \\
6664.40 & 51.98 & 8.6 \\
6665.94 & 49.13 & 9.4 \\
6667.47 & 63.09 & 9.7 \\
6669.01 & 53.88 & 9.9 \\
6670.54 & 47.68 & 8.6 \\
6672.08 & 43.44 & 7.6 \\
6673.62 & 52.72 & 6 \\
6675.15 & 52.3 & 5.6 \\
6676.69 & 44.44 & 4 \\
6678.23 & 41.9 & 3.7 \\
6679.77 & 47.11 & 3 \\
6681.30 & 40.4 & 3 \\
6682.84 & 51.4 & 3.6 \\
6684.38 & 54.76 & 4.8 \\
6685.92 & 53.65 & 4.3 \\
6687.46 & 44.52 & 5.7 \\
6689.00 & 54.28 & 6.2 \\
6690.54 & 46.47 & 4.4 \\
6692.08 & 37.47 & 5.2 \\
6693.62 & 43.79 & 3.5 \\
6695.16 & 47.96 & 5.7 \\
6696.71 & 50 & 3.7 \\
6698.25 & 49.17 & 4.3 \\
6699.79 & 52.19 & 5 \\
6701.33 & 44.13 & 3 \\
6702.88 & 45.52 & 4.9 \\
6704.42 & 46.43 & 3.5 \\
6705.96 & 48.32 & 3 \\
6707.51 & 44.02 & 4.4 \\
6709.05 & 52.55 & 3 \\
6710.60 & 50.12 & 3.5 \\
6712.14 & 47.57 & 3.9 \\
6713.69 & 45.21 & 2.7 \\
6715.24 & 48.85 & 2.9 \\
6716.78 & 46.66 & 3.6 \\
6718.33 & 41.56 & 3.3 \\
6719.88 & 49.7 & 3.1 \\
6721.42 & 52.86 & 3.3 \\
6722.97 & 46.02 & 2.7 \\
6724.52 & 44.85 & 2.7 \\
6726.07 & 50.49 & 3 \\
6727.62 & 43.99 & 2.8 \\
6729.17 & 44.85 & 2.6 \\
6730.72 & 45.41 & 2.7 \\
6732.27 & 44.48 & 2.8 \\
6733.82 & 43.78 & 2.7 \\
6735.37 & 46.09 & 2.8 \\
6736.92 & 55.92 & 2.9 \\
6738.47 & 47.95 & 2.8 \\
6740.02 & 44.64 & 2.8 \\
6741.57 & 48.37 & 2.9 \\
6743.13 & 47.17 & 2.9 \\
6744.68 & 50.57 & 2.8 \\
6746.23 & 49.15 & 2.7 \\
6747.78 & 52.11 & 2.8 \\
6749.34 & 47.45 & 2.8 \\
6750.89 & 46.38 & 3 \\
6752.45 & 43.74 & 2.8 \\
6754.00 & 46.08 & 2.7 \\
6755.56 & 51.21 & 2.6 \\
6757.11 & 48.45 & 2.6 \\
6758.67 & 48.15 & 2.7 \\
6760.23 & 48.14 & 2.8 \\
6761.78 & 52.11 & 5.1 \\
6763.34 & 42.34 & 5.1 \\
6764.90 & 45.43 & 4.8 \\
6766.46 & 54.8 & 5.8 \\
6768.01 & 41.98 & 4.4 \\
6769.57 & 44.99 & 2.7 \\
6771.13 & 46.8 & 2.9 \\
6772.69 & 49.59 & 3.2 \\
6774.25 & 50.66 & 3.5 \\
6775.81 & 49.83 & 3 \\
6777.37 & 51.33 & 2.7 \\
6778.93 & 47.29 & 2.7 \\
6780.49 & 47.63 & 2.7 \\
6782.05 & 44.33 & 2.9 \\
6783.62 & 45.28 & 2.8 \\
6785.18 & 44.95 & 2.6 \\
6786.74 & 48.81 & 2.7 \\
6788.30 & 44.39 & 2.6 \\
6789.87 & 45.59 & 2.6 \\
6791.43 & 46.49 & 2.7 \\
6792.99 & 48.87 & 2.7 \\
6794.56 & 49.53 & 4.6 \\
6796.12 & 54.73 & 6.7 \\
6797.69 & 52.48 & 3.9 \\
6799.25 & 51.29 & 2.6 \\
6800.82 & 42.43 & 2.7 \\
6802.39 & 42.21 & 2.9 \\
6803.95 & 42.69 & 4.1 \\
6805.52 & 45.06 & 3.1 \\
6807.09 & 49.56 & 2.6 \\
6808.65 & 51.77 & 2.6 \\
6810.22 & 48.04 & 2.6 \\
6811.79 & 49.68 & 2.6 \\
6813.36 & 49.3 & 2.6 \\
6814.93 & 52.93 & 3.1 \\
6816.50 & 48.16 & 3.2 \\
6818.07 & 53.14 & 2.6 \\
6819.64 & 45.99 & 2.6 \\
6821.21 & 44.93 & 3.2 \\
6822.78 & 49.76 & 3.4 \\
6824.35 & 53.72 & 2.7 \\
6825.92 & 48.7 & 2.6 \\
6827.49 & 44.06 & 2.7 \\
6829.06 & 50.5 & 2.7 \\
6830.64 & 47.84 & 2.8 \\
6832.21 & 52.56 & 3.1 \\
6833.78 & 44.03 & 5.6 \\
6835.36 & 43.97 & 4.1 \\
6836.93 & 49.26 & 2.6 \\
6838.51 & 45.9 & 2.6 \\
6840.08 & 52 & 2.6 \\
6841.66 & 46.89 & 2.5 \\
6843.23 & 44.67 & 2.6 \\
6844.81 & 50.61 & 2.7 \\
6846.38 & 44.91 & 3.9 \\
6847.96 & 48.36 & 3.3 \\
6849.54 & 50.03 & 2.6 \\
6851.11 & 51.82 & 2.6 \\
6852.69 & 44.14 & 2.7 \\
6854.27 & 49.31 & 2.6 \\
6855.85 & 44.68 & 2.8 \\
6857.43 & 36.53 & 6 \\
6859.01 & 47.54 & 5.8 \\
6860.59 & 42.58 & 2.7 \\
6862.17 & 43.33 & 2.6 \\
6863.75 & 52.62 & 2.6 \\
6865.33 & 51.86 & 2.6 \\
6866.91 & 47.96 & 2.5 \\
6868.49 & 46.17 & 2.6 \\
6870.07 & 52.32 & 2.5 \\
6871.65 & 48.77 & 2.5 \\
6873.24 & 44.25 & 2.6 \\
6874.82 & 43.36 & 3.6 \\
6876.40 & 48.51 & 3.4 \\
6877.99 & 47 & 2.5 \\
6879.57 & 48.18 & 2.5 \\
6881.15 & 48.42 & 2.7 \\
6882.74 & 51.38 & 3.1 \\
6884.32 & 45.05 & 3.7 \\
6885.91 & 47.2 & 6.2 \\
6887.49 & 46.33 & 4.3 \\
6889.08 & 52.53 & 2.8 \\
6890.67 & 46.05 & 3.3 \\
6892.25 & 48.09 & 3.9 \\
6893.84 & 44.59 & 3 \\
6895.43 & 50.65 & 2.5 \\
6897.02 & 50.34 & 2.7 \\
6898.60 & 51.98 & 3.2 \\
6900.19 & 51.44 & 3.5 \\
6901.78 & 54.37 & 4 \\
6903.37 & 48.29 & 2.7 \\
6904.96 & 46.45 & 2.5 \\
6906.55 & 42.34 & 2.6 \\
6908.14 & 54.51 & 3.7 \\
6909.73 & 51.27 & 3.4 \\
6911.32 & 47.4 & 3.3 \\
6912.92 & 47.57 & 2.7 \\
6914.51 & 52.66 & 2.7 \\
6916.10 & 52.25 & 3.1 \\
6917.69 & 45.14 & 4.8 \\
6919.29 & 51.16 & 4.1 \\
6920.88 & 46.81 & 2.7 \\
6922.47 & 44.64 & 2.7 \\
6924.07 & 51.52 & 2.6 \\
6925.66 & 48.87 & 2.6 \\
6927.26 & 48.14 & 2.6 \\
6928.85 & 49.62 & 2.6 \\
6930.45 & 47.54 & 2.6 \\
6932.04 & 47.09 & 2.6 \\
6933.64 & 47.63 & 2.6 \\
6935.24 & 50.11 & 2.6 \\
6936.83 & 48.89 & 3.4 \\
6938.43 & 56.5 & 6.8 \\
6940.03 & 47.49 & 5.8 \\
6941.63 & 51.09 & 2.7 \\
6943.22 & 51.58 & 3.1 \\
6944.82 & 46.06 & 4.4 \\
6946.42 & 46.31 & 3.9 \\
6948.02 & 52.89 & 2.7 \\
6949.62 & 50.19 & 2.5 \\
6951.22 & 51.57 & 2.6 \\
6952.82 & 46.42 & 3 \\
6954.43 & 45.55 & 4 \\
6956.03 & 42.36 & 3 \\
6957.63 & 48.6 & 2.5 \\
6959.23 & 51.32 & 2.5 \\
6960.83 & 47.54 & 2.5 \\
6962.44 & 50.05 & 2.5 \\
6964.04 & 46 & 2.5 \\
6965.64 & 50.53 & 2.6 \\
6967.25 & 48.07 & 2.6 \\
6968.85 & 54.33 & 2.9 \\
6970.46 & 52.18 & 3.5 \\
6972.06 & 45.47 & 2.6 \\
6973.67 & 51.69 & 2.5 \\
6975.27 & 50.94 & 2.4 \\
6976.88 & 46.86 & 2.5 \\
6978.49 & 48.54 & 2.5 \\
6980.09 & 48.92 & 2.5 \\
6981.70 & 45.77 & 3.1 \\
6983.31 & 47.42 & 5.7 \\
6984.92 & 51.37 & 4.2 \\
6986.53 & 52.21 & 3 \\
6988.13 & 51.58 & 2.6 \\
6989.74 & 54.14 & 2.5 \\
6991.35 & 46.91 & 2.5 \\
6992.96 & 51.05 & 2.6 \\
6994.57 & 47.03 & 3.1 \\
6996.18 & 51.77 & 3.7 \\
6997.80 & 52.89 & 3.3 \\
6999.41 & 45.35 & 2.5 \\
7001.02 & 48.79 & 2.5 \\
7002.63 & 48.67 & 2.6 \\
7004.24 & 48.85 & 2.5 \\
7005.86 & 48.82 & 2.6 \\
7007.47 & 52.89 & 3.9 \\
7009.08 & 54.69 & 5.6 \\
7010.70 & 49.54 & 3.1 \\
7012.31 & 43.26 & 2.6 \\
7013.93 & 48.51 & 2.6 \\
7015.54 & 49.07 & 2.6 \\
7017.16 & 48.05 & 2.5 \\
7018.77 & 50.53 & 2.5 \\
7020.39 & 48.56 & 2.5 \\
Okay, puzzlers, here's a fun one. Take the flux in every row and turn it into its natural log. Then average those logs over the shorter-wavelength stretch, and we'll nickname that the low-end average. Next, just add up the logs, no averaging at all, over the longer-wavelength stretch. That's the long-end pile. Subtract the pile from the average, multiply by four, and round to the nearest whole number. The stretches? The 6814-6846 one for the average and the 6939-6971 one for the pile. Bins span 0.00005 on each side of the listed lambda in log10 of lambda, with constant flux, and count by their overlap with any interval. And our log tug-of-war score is -296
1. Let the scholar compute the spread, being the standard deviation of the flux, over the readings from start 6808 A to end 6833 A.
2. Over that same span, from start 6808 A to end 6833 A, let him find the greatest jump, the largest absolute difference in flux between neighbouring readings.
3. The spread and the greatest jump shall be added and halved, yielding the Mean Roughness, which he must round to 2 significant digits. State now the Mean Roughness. 5.0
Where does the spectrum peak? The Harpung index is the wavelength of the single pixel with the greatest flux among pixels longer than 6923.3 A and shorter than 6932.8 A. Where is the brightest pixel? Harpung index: 6924.07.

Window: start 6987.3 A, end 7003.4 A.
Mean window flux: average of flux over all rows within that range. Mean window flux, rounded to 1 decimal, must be 49.8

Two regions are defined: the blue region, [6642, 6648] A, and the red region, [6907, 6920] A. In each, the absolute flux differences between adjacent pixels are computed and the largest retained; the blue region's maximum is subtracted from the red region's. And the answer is 1.2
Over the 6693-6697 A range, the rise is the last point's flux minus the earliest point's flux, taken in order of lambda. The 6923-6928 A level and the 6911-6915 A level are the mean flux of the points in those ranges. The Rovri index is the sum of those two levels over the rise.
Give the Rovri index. 16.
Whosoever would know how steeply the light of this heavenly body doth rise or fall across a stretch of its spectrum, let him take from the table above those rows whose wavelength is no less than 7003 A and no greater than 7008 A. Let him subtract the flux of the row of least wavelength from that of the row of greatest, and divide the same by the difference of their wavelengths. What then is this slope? 1.3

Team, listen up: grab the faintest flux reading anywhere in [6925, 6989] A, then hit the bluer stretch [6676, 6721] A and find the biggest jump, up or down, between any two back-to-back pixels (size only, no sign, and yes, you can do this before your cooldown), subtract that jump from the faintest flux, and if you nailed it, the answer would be 31.4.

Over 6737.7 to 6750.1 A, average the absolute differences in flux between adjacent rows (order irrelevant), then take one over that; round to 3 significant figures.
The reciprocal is 0.338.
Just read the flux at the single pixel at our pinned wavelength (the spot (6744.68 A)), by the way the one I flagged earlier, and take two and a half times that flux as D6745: 126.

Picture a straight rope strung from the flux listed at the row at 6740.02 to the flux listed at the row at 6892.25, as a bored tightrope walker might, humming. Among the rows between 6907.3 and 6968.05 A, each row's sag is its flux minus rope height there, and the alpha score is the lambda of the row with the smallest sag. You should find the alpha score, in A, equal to 6956.03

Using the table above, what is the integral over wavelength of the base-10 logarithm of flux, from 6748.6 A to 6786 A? 62.7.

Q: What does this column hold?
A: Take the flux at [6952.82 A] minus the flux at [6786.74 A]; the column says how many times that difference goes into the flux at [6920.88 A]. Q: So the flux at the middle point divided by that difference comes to -20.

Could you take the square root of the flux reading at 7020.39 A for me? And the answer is 7.0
